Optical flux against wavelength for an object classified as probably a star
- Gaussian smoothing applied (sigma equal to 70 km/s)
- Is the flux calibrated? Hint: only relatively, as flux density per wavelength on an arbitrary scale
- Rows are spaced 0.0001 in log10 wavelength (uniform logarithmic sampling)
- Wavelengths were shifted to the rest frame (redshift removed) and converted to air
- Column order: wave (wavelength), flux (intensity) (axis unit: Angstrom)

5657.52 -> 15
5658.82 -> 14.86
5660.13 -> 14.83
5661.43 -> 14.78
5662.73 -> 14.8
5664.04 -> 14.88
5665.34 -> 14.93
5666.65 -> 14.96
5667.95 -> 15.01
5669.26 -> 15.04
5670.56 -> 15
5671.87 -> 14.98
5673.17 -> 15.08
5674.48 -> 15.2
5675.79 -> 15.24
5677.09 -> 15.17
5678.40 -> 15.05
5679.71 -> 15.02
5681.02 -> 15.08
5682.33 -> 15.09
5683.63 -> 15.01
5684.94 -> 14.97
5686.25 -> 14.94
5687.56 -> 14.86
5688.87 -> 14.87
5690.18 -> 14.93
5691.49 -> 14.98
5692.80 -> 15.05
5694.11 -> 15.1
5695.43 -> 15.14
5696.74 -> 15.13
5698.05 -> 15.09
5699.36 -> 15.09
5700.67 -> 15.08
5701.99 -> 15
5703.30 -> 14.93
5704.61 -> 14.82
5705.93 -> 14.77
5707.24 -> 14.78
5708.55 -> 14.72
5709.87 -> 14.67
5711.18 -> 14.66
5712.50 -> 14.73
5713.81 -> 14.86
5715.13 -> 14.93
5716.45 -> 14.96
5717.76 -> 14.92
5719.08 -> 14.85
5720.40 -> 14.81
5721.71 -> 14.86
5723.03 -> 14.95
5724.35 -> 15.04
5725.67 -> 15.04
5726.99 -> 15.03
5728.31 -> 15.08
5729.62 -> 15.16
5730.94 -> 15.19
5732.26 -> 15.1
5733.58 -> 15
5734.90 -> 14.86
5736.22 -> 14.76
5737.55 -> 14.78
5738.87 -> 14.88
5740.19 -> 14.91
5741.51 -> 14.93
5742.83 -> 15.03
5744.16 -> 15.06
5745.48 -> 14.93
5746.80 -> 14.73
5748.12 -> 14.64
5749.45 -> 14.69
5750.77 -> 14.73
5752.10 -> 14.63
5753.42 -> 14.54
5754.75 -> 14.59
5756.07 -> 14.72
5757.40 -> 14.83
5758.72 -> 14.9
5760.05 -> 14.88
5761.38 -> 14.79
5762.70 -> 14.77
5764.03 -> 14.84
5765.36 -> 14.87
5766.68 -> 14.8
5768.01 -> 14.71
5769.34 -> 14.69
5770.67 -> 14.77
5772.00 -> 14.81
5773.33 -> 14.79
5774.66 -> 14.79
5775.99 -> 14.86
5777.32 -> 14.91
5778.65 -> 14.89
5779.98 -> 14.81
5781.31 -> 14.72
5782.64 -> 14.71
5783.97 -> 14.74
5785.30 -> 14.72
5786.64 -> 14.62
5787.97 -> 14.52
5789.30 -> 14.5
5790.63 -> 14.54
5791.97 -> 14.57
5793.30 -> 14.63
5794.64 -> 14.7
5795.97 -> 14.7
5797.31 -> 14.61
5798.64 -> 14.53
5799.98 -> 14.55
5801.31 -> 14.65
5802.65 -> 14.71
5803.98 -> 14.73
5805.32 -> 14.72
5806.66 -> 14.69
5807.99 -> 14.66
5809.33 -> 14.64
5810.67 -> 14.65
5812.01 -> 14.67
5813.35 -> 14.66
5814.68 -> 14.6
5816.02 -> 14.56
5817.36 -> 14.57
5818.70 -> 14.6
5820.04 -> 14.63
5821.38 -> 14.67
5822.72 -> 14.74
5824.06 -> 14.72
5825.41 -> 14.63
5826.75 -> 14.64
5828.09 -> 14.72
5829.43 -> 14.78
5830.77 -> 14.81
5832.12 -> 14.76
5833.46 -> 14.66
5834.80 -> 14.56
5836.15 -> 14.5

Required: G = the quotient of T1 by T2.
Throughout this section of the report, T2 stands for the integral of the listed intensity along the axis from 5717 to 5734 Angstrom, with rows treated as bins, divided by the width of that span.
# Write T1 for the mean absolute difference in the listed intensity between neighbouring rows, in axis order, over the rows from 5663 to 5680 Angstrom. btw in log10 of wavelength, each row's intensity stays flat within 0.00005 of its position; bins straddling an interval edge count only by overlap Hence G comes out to 0.0039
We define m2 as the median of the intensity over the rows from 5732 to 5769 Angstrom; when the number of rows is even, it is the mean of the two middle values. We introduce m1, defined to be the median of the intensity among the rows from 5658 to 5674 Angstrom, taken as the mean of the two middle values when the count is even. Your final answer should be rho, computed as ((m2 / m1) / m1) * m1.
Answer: 0.991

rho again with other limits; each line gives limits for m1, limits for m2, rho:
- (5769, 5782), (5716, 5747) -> 1.009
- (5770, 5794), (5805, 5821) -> 0.994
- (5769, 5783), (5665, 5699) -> 1.016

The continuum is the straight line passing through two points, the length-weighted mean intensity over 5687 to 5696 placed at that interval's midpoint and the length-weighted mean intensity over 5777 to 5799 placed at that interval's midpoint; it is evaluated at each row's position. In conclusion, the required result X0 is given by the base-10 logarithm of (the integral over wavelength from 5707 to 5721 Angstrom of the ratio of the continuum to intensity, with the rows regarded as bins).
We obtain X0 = 1.15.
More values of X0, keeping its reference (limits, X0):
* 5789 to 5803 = 1.15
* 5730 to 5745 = 1.17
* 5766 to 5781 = 1.17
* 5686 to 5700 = 1.14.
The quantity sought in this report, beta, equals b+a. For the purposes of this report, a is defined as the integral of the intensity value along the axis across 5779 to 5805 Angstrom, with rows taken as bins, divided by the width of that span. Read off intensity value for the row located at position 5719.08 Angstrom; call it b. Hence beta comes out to 29.5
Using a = 14.7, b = 14.85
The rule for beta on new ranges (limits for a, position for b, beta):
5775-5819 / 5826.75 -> 29.3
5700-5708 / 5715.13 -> 29.8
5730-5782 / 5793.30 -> 29.5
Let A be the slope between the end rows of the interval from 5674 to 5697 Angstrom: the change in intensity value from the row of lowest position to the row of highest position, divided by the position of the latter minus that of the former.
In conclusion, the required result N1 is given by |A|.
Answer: 0.0031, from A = -0.003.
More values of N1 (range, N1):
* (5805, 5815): 0.0128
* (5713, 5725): 0.0171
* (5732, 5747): 0.0254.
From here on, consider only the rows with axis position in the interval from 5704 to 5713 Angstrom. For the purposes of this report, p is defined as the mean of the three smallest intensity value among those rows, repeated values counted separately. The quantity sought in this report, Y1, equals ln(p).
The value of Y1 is 2.69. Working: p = 14.7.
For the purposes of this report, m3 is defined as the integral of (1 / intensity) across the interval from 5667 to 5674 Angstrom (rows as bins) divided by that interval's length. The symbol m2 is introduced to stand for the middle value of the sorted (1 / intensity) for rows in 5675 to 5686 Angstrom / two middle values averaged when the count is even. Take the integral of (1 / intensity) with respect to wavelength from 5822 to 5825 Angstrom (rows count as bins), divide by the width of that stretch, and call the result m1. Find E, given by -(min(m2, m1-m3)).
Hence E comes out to -0.0012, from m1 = 0.0678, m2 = 0.0664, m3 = 0.0666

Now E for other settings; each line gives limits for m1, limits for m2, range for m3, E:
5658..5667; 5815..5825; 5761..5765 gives 0.0003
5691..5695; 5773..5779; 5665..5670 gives 0.0004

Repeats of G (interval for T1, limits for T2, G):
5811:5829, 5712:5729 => 0.0027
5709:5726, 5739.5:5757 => 0.0039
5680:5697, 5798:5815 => 0.0030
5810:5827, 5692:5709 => 0.0024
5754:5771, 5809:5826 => 0.0046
